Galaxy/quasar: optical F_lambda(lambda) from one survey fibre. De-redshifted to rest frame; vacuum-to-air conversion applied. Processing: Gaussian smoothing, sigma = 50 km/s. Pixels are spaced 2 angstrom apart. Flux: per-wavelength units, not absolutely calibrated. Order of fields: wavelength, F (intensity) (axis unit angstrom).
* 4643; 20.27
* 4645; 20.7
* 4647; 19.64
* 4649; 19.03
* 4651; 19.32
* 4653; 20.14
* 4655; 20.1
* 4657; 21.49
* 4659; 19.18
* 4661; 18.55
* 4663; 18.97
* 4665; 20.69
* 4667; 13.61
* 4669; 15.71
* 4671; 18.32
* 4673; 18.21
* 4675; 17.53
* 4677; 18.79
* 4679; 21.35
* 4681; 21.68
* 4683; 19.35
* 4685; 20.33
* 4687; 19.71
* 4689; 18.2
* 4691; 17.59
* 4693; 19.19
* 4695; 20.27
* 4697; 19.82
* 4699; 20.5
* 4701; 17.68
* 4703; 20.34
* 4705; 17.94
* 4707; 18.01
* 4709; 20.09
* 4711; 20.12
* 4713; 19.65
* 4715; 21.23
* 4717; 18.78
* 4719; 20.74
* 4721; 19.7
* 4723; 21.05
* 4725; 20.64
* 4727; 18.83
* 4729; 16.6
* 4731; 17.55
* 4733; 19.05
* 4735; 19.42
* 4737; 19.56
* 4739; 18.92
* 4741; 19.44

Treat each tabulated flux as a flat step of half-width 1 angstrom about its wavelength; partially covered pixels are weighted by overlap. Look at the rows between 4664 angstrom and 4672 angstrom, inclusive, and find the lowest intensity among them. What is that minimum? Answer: 13.61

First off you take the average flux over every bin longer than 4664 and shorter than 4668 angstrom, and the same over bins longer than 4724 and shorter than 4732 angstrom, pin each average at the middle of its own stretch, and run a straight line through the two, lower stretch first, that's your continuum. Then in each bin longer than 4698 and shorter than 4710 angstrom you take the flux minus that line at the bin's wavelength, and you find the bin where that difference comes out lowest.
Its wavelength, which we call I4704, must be 4701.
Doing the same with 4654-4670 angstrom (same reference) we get 4667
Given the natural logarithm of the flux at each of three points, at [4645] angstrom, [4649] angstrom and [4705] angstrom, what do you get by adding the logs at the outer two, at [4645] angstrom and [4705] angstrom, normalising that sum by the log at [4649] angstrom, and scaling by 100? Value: 200.9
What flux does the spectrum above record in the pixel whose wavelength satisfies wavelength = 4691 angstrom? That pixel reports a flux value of 17.59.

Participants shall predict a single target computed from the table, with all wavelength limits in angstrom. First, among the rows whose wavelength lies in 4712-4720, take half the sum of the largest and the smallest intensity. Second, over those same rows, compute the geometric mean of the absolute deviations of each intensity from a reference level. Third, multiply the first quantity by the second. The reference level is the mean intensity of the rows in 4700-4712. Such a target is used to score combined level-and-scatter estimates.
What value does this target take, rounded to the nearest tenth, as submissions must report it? 17.5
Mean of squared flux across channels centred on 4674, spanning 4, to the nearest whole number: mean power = 319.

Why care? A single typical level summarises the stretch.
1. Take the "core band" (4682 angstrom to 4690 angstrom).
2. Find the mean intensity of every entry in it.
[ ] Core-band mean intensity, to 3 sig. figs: 19.4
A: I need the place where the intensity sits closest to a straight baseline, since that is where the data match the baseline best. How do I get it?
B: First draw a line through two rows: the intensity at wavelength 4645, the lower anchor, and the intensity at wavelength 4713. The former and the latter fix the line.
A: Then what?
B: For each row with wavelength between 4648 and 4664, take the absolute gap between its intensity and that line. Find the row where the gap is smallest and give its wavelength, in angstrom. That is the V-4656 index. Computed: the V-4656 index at 4653 angstrom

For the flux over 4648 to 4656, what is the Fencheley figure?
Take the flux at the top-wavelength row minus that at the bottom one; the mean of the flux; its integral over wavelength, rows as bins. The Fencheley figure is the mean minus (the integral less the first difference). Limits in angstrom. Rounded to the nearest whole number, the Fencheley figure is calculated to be -136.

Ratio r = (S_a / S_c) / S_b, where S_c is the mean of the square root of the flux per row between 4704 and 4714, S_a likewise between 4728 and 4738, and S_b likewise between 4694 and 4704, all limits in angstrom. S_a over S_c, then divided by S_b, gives 0.221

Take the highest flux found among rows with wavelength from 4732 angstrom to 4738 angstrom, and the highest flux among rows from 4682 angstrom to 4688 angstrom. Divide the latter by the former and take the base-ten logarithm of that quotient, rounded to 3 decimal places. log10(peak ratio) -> 0.017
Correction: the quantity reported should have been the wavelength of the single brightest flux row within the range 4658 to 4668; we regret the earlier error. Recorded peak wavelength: 4665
